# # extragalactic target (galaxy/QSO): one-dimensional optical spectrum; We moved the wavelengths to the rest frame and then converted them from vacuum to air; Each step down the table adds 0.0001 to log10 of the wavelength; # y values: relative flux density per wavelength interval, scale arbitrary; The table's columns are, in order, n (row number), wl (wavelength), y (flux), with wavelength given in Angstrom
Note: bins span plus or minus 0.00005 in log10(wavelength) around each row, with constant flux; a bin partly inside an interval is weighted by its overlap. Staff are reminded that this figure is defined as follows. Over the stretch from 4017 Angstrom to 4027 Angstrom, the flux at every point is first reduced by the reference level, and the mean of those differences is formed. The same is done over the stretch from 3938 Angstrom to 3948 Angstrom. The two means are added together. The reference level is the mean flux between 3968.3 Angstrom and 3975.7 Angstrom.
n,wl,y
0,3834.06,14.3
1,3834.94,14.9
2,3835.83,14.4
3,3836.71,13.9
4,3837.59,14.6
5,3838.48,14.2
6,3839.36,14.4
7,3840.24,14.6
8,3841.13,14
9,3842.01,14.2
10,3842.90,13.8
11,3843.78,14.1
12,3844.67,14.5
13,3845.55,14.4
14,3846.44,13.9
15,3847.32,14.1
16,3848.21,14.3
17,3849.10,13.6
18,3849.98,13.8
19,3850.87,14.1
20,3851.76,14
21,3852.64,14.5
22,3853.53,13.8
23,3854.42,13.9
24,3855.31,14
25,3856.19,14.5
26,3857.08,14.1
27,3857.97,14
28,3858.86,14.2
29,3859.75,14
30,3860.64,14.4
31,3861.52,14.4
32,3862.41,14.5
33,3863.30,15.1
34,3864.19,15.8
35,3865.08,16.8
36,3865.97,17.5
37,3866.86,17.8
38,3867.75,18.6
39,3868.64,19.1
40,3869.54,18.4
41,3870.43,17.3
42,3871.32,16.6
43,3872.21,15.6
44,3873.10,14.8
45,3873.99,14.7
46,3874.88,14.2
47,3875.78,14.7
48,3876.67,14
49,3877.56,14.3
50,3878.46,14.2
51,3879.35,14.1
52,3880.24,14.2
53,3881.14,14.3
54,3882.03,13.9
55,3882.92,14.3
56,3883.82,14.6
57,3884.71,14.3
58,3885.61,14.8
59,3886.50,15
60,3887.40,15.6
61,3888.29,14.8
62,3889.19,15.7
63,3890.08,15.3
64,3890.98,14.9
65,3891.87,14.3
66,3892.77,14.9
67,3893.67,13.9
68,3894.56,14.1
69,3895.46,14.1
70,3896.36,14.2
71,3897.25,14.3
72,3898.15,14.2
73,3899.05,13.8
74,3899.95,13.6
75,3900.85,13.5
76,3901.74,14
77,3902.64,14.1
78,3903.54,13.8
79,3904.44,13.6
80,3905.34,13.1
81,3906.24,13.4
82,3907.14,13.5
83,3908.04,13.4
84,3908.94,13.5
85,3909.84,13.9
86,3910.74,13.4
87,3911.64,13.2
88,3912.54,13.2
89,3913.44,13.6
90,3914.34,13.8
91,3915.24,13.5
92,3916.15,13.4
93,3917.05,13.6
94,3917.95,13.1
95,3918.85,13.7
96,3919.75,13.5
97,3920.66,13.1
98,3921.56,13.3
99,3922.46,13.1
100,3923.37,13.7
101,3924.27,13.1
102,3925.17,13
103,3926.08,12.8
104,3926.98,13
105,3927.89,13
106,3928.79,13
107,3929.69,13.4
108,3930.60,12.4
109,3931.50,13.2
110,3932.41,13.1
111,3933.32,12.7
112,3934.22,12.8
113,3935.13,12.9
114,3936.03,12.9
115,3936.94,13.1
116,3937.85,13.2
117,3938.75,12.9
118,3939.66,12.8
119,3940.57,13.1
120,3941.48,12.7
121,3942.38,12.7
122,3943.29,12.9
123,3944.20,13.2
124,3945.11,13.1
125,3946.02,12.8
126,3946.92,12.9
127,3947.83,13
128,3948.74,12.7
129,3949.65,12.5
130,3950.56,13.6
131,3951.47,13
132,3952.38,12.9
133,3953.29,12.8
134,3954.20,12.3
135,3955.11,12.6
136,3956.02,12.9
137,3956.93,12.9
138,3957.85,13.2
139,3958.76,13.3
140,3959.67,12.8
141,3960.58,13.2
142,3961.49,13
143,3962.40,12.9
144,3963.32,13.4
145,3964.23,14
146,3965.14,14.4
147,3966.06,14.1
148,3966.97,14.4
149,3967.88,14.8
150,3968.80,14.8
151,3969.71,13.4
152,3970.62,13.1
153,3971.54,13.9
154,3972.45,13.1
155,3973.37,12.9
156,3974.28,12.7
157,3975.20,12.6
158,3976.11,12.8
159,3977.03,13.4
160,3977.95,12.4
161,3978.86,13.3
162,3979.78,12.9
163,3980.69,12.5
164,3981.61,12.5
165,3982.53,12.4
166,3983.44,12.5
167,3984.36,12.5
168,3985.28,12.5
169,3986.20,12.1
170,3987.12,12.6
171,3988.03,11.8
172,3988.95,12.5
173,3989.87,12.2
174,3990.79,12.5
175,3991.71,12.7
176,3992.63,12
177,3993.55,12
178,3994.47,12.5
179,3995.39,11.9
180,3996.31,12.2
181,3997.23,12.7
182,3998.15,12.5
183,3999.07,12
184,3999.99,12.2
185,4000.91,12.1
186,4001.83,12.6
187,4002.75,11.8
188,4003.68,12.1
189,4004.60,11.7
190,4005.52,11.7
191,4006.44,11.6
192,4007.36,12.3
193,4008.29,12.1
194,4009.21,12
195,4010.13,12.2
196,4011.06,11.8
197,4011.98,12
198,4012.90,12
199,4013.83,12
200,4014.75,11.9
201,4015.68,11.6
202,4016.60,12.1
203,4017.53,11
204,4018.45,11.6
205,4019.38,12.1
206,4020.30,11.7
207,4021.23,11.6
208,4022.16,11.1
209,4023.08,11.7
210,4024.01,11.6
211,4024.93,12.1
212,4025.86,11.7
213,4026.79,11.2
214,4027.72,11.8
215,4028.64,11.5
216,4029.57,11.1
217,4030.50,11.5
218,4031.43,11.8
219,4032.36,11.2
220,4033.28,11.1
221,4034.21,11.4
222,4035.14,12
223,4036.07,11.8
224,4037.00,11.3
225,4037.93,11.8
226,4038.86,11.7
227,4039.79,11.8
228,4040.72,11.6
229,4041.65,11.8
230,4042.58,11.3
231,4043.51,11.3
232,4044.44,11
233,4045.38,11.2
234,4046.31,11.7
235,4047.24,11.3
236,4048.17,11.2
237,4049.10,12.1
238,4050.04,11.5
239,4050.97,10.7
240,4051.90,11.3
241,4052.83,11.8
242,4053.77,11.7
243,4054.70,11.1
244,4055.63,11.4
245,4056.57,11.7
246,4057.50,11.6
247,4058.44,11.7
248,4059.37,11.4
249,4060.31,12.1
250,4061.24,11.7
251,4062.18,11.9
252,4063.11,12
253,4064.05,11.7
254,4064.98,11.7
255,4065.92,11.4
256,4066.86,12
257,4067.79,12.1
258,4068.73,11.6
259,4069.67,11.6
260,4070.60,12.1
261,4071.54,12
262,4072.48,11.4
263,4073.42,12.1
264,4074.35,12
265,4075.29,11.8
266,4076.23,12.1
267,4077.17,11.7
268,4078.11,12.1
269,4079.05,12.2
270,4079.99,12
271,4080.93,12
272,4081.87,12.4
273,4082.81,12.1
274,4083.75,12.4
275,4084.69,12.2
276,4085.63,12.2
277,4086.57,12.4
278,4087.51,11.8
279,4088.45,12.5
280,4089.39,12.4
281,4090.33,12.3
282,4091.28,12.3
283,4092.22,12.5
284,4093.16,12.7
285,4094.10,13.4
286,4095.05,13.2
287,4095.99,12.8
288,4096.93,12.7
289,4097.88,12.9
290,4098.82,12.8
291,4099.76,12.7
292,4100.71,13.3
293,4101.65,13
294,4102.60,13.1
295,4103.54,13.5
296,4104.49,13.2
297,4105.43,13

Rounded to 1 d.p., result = -2.1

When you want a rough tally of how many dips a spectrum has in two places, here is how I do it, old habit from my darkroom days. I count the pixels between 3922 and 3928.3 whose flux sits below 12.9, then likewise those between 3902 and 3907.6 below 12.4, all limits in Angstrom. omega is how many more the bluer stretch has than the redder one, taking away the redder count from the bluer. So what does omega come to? -1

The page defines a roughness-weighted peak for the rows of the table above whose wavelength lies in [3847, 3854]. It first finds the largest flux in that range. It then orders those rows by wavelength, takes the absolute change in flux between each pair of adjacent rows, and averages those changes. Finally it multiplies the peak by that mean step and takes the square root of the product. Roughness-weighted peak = 2.36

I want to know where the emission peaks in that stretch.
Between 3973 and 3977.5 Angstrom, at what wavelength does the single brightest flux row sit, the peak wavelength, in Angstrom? 3977.03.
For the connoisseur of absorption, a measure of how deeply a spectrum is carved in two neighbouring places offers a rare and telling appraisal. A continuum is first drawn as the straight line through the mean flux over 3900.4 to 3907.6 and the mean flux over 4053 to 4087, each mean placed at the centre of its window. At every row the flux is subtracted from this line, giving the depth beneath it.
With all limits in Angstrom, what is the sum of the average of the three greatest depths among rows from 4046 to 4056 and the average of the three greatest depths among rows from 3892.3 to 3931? 1.8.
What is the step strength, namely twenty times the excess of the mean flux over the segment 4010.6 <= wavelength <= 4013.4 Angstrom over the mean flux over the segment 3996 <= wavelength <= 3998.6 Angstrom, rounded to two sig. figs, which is -11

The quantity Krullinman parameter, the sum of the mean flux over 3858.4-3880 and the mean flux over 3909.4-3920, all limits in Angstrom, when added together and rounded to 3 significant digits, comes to 29.1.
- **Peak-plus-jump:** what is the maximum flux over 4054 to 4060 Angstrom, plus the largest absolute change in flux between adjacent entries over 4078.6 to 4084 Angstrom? 12.10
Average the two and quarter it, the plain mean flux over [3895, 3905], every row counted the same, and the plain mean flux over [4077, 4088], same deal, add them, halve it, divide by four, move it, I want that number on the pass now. 3.26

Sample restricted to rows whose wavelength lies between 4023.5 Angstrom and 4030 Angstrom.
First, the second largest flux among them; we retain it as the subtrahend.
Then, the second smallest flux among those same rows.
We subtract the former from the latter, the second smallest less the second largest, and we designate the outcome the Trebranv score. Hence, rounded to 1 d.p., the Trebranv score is -0.6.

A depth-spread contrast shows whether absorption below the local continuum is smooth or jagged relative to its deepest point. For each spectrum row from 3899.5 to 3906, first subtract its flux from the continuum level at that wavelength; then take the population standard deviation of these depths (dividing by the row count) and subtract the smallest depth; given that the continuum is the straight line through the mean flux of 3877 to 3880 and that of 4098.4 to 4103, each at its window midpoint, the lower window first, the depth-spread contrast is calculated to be 0.3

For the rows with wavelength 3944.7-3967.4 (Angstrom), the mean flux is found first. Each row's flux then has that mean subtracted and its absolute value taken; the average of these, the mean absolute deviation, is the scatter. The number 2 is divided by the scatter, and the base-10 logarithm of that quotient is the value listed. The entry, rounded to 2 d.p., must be 0.68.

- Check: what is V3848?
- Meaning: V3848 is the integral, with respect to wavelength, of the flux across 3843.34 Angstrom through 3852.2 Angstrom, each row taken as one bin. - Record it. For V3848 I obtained 125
